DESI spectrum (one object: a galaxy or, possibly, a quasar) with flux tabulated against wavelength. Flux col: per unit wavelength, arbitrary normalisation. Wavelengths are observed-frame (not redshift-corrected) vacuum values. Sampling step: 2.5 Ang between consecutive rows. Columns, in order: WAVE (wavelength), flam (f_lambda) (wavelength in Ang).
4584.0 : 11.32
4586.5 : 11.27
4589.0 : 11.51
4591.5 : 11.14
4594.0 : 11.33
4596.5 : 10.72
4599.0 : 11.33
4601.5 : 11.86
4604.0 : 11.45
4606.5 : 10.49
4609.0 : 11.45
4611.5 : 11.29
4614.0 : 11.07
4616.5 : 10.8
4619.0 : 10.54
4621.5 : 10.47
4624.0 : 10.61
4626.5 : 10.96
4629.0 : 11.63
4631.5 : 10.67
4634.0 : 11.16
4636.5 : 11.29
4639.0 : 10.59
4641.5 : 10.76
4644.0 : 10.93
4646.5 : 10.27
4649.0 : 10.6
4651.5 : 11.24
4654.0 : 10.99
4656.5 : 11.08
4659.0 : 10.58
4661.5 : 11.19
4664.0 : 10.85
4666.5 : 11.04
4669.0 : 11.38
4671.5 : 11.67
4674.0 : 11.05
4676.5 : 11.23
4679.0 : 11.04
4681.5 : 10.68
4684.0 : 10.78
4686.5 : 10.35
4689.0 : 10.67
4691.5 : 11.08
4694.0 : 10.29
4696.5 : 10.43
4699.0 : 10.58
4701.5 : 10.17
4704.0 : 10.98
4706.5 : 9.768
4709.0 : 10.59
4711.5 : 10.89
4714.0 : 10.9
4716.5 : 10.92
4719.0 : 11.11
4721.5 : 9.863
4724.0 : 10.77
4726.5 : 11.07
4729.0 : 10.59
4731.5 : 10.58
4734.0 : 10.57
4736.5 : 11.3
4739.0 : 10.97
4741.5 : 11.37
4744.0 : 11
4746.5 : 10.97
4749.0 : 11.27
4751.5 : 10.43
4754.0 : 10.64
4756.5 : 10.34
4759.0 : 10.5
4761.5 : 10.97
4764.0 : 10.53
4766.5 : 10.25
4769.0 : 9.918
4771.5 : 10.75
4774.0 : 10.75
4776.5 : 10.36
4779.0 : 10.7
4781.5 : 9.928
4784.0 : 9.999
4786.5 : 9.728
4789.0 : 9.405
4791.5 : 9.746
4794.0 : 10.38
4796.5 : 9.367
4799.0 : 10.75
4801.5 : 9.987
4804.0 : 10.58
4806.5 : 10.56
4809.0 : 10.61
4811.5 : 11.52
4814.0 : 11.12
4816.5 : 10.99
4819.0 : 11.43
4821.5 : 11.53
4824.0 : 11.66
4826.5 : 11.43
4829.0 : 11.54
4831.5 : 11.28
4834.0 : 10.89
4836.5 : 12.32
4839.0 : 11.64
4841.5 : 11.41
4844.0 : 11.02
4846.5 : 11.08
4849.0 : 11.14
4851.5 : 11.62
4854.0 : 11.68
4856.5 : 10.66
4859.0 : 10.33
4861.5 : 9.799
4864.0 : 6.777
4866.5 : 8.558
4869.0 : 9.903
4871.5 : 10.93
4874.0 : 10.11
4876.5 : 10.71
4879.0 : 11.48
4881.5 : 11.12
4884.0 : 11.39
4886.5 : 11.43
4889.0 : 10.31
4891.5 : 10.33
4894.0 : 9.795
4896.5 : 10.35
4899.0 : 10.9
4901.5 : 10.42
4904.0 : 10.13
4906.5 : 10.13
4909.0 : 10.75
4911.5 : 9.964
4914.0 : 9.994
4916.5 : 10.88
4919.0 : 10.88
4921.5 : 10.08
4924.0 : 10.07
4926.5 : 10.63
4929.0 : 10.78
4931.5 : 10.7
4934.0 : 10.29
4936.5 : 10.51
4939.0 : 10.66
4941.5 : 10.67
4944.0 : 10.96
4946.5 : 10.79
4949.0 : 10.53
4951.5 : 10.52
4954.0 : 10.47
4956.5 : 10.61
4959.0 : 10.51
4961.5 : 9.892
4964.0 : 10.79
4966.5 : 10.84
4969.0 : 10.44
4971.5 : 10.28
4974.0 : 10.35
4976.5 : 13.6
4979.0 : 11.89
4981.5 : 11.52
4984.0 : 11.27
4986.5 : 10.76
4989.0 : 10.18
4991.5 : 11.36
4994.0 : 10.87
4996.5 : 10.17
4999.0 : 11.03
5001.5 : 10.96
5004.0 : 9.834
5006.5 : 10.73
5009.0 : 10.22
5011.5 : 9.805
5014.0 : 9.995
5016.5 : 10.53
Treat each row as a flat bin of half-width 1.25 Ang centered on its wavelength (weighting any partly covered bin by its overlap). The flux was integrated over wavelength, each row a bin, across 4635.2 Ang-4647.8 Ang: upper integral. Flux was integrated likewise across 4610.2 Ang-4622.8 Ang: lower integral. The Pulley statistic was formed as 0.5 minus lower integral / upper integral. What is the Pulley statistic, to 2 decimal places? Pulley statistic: -0.51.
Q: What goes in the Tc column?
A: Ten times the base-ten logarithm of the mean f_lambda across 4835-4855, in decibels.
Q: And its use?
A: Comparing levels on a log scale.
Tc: 10.6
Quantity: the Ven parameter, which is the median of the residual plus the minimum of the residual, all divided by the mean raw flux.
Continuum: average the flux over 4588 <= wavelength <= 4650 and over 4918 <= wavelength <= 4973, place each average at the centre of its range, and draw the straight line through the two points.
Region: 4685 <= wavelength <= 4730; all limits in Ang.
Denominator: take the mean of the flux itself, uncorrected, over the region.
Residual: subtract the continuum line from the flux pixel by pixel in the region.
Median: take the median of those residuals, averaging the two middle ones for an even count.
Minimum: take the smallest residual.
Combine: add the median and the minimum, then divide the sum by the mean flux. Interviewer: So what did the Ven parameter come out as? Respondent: -0.127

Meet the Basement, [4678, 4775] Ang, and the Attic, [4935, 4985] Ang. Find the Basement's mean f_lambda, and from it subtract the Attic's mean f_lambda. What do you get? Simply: -0.17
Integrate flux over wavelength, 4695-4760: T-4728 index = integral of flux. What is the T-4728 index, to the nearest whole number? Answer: 696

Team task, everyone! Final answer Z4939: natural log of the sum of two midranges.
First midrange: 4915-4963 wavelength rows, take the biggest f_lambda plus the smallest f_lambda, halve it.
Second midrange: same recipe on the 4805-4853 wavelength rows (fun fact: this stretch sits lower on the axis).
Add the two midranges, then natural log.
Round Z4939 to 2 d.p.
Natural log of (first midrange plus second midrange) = 3.08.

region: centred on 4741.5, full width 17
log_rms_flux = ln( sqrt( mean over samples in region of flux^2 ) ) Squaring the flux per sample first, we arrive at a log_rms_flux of 2.40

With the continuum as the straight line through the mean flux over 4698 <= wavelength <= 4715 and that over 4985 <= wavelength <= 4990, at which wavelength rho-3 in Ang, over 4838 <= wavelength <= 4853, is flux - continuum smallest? 4844.0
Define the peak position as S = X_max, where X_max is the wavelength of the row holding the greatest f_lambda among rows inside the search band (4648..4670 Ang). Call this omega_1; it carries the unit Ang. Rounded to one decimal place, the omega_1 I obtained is 4669.0 Ang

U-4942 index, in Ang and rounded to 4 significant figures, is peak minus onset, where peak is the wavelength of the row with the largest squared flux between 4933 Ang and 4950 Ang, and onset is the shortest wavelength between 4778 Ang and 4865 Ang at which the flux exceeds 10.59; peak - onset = 165.0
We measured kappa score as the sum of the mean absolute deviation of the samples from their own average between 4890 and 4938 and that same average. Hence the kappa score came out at 10.7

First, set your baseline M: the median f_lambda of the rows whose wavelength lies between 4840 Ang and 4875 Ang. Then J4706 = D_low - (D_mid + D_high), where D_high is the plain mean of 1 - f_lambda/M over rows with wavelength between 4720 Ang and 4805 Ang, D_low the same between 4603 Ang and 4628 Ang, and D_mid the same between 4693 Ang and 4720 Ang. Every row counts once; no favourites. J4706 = -0.058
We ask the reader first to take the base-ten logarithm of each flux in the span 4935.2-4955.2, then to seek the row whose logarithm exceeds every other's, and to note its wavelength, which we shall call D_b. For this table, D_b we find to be 4944.0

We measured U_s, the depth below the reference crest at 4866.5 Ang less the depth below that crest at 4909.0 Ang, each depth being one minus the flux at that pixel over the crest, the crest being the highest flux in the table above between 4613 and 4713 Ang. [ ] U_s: 0.188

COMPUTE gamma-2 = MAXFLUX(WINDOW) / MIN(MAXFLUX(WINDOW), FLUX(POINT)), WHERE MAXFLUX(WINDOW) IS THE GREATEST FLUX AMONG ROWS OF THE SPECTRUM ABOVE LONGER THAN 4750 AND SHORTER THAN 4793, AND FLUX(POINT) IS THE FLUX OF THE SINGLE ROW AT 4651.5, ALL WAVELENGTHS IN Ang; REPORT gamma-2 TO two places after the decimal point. 1.00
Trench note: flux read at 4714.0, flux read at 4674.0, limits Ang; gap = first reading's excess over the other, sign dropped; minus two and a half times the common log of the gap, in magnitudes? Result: 2.1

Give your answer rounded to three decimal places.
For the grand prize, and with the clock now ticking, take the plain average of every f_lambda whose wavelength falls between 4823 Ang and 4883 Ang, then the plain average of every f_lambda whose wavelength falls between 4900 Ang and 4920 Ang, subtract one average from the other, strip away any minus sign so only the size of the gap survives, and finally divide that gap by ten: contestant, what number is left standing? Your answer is 0.040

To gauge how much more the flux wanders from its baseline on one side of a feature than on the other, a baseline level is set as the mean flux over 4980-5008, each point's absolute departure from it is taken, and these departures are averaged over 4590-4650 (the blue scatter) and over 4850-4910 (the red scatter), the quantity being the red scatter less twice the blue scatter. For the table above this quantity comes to 0.01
